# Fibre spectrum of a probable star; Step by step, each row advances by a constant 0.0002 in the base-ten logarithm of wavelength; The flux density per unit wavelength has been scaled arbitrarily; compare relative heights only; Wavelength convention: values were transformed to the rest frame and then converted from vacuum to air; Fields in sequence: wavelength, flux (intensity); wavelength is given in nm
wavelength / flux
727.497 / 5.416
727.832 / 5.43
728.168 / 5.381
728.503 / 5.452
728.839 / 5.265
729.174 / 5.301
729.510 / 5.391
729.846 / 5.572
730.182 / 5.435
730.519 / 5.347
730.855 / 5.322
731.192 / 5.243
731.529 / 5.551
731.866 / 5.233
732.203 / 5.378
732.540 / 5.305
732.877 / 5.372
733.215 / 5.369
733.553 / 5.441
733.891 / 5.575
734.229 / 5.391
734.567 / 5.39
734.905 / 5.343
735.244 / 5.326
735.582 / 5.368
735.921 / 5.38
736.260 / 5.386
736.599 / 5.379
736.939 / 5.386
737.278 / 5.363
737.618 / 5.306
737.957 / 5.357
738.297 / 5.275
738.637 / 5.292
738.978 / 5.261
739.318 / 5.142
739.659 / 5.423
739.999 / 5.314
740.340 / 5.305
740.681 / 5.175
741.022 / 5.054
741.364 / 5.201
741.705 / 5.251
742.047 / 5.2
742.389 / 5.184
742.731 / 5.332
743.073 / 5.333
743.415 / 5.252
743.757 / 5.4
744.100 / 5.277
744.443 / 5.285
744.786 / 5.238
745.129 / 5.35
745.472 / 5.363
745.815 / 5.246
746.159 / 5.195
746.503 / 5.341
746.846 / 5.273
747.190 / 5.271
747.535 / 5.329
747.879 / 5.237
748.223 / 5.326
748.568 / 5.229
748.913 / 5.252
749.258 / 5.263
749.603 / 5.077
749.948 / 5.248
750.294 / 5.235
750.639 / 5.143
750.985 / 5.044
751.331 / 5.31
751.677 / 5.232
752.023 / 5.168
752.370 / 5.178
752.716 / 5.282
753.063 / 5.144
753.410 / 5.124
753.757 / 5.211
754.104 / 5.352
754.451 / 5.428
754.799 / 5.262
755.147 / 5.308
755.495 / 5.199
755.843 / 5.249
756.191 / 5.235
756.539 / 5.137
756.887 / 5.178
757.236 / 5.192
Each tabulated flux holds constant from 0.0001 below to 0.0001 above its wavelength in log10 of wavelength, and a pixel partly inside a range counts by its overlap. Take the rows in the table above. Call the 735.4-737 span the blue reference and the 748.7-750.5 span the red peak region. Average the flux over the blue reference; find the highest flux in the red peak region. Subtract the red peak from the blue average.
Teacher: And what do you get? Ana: 0.12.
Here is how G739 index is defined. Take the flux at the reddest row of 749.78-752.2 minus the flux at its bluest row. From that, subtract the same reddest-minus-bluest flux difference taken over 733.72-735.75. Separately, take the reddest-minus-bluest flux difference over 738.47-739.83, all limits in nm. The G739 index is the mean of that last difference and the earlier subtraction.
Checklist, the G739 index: 0.13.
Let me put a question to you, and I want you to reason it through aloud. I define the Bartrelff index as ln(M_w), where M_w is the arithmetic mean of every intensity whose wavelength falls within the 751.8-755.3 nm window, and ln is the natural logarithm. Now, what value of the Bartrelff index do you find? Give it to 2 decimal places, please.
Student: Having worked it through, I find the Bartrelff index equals 1.66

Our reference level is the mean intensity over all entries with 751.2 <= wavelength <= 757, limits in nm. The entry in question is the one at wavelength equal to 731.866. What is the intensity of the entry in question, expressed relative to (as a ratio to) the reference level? 1.00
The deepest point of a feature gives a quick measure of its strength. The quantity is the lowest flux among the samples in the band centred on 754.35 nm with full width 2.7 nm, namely 5.124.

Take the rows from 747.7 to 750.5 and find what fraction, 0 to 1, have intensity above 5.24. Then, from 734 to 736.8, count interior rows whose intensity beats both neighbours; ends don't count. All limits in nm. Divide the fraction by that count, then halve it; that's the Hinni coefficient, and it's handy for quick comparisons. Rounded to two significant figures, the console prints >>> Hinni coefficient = 0.25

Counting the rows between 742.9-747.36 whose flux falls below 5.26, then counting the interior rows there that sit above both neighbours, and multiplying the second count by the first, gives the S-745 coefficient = 16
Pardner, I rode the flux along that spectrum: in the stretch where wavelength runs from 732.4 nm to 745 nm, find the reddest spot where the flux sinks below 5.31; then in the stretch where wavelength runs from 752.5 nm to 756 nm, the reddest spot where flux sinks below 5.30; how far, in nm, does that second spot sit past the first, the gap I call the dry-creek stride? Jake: 11.06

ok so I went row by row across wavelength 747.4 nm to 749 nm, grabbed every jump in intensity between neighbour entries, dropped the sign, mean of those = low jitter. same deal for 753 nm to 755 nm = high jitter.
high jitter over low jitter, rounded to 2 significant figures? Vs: 1.3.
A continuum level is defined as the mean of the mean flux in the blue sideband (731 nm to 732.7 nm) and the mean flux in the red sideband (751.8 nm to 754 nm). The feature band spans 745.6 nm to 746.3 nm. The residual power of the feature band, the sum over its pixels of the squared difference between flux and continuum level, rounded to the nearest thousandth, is 0.005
